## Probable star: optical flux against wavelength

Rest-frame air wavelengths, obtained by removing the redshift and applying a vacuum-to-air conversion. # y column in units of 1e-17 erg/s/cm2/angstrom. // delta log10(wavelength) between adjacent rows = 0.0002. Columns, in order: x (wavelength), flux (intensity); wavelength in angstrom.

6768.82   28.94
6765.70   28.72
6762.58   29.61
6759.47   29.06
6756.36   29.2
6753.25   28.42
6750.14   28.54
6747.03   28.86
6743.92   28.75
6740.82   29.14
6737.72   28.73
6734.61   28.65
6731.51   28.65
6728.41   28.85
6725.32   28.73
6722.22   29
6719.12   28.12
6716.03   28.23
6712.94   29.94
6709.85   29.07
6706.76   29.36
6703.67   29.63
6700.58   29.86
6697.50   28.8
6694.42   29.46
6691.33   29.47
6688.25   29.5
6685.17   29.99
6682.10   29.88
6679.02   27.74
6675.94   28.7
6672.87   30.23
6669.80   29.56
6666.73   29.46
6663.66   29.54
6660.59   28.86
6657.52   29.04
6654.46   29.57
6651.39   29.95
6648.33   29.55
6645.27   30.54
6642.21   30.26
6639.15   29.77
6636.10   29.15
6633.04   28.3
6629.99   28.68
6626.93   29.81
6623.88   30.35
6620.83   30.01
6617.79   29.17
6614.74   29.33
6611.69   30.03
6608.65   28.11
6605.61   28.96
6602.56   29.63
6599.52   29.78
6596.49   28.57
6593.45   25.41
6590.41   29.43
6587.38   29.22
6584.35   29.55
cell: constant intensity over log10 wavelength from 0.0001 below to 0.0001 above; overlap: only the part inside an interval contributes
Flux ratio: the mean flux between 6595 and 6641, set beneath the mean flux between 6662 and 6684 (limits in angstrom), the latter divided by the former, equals 1.000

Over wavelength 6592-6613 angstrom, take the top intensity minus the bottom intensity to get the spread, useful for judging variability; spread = 4.62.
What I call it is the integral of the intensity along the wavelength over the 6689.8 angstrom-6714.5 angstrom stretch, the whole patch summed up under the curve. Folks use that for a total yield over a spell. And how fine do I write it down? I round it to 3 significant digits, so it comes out 727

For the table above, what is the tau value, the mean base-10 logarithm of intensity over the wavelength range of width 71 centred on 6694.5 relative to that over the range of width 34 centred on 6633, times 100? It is 99.6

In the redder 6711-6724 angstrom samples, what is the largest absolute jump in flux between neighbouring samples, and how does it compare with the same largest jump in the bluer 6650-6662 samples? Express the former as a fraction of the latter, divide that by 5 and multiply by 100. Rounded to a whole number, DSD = 65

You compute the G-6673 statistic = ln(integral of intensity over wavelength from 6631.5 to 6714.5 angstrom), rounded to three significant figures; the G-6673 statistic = 7.80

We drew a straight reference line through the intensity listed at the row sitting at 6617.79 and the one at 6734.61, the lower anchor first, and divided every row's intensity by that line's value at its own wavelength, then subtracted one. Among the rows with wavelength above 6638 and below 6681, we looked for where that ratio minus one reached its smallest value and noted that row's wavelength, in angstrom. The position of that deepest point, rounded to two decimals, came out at 6679.02 angstrom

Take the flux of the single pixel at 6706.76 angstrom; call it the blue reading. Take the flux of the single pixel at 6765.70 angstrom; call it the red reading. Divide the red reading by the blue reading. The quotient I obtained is 0.978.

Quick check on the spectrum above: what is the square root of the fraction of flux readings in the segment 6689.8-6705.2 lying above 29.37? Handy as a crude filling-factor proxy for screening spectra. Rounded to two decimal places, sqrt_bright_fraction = 0.89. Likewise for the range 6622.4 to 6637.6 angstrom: 0.63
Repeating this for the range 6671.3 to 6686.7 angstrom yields 0.77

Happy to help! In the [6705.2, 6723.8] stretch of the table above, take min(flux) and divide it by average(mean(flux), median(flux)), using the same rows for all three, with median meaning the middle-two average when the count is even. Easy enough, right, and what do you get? 0.970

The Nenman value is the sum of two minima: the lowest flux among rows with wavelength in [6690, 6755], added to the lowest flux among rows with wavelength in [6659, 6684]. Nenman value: 55.9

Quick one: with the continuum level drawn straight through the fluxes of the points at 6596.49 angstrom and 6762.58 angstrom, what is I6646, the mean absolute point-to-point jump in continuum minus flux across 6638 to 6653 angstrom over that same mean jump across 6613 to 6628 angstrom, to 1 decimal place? 1.1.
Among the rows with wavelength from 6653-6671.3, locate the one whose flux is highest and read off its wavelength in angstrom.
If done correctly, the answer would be 6654.46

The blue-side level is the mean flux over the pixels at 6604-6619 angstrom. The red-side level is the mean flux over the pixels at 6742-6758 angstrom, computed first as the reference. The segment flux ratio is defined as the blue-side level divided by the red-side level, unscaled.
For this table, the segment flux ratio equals 1.01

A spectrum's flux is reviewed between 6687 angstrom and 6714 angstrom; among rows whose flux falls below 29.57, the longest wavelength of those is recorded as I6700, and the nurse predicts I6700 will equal 6709.85 angstrom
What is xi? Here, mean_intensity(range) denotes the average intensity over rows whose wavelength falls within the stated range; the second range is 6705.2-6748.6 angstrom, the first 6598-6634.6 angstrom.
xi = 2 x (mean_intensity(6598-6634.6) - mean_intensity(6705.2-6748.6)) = 0.97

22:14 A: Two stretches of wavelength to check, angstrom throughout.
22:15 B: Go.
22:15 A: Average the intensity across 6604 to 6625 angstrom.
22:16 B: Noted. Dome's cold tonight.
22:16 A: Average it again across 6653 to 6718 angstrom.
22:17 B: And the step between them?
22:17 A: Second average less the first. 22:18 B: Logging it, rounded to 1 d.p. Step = -0.1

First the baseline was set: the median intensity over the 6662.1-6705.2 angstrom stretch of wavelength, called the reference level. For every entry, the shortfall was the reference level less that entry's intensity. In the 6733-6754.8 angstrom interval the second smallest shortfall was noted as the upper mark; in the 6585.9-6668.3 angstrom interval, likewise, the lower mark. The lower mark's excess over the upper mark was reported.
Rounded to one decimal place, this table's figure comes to -1.5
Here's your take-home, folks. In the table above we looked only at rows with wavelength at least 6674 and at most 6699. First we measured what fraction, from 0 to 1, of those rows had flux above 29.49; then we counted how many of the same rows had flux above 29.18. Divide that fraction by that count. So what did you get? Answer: 0.075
